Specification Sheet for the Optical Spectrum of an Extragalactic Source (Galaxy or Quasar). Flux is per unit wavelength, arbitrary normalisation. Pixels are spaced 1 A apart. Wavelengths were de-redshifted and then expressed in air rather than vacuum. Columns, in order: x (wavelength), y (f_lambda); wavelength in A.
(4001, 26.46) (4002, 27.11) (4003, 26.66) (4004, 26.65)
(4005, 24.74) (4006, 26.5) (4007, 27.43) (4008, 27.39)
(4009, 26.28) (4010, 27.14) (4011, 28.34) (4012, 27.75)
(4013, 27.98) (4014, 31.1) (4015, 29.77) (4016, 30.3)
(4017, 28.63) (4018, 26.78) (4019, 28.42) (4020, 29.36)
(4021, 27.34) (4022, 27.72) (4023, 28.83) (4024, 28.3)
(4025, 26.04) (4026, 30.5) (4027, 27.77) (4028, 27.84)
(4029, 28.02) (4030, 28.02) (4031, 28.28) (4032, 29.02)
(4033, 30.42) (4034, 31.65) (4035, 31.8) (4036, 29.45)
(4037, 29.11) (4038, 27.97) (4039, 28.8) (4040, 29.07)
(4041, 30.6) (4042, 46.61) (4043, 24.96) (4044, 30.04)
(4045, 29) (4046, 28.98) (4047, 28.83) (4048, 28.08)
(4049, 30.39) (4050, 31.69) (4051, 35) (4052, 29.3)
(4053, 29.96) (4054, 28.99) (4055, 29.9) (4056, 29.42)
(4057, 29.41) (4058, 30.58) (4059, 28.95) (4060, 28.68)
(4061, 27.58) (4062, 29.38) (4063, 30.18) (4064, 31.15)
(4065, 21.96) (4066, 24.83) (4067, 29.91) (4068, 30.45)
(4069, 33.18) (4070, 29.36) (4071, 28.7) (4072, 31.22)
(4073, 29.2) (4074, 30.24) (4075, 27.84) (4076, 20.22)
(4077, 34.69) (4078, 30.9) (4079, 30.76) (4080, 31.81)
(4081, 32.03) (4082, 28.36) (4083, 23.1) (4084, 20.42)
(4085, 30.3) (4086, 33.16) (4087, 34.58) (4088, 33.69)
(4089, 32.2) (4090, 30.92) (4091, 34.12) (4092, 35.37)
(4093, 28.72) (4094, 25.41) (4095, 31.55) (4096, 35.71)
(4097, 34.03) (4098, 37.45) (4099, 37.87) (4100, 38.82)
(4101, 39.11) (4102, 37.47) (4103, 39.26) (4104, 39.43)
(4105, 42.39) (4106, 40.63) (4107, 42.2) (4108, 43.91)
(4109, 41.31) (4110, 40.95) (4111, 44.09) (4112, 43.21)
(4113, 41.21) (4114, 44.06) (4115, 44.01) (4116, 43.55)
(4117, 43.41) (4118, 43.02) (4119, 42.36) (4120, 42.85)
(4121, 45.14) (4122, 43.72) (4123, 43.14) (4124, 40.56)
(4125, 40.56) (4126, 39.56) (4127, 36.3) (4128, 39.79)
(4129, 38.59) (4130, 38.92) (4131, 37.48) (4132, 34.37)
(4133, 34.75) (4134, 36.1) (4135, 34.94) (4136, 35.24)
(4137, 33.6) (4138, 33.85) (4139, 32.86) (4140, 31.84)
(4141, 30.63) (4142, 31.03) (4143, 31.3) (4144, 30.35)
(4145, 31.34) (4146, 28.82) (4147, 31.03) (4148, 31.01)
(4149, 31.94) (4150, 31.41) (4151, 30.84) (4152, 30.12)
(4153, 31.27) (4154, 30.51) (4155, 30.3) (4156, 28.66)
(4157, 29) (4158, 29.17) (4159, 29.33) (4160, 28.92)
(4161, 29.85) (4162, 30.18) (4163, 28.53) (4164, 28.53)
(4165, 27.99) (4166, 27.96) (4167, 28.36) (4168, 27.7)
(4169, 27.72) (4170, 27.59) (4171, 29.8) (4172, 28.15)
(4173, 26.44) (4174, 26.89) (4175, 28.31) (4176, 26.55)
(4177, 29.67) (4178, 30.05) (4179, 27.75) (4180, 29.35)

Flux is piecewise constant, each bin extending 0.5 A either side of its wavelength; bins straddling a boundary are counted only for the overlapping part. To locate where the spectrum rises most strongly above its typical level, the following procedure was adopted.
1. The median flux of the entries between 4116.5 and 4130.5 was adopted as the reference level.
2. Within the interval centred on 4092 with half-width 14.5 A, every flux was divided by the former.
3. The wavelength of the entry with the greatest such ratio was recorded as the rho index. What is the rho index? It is 4105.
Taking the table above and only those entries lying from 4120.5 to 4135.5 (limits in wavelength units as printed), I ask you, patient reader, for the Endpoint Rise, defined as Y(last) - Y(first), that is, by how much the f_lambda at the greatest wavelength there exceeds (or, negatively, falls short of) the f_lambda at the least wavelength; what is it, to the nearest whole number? -10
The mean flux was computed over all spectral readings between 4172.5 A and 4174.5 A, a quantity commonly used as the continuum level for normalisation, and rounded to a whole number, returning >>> 27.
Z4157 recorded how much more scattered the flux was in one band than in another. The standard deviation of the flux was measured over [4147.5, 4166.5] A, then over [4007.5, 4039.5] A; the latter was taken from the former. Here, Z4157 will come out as -0.2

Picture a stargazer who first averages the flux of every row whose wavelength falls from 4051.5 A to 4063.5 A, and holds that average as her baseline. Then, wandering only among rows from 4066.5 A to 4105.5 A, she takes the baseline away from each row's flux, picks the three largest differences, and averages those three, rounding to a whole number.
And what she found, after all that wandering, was 11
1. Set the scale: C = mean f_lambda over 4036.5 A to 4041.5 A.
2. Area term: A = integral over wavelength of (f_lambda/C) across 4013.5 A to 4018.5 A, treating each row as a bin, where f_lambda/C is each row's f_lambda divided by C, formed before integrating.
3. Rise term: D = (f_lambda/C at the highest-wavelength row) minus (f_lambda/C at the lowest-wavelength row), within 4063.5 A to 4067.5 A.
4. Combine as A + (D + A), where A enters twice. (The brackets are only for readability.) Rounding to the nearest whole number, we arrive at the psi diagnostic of 10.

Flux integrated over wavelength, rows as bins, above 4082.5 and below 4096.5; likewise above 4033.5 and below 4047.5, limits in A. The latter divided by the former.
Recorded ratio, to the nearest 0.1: 1.0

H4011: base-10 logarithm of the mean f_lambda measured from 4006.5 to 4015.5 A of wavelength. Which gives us 1.45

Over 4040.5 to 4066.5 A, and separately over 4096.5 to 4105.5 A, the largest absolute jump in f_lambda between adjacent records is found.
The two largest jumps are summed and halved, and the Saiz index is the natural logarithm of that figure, 2.5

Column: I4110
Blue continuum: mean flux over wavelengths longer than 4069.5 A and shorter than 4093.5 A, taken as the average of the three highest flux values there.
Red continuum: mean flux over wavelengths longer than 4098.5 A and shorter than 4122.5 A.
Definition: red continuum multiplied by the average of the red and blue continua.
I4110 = 1605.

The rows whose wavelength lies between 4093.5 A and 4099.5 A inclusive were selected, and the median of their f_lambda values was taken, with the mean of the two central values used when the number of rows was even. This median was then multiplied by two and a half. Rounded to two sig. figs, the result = 87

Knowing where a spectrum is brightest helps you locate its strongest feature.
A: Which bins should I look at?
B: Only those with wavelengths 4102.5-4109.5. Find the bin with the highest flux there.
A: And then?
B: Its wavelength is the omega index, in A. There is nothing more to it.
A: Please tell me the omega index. 4108 A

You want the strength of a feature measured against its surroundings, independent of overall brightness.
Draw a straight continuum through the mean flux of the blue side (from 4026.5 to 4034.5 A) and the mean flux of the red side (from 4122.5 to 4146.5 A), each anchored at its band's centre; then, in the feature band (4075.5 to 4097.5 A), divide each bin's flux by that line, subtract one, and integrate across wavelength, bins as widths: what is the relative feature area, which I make -1.2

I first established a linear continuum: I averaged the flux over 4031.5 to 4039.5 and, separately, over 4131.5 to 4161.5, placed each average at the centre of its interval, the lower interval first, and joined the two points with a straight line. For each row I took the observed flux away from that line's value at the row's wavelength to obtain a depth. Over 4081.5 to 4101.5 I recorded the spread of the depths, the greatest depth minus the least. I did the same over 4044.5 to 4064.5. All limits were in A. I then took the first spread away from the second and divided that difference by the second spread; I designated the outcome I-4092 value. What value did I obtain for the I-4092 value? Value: -1.4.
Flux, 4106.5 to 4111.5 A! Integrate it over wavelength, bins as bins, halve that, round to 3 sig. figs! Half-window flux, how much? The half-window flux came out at 106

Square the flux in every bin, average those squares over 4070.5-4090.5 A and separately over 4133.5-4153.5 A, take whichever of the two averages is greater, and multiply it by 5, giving 5129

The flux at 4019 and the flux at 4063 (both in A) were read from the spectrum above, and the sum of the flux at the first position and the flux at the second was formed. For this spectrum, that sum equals 58.6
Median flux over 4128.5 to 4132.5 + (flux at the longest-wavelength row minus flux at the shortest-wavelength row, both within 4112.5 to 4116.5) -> 40.4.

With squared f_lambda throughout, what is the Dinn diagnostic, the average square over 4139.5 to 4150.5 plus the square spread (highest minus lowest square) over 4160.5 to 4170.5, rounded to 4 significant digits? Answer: 1110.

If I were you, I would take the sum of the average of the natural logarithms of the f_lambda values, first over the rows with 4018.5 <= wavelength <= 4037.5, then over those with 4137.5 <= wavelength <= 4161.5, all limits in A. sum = 6.78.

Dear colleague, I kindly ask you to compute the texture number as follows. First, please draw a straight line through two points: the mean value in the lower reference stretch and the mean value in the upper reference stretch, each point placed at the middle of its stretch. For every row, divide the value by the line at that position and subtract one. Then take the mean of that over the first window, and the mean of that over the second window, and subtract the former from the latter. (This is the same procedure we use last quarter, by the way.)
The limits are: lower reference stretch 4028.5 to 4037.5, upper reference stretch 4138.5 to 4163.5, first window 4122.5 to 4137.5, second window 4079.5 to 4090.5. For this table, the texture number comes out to -0.24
